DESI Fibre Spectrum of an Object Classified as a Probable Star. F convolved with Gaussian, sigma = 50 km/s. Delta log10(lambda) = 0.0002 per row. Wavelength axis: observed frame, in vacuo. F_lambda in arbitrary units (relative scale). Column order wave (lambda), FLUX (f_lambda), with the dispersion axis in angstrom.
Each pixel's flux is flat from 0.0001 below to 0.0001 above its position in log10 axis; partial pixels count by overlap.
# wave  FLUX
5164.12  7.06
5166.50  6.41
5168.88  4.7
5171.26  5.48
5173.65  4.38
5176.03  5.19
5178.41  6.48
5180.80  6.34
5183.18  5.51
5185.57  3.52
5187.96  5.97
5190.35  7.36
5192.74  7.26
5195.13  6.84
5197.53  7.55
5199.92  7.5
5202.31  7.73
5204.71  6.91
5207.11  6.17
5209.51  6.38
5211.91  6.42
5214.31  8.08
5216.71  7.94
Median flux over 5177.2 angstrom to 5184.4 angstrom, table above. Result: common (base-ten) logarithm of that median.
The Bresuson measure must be 0.80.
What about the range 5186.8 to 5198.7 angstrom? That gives 0.86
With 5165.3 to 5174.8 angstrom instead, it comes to 0.71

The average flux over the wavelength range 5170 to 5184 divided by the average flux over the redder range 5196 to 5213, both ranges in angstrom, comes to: 0.80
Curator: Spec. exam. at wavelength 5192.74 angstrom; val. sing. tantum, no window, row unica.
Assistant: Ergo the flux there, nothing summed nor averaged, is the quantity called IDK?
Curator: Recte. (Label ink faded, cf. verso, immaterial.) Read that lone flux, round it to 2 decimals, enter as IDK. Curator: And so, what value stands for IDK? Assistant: 7.26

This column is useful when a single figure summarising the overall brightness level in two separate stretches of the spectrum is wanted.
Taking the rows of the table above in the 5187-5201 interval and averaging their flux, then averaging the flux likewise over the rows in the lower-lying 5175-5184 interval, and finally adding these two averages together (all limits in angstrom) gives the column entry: 13.0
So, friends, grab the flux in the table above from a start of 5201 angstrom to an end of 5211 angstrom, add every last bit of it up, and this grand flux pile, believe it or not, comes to 27.2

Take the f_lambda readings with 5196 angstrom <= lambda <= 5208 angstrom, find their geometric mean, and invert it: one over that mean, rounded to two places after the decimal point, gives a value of 0.14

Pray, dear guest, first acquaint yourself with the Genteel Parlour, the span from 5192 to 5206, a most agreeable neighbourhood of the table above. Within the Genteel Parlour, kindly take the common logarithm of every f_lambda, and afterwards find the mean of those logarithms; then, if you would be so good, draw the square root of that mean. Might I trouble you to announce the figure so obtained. 0.929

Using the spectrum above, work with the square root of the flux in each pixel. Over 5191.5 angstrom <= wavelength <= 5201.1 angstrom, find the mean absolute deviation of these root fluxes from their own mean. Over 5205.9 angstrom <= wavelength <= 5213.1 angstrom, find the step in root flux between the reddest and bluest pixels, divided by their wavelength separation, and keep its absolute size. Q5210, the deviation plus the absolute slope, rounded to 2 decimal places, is 0.05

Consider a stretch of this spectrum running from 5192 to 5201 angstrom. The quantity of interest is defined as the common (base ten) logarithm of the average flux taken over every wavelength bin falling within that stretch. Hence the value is 0.86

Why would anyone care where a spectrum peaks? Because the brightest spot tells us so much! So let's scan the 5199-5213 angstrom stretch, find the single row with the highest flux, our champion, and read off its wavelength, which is 5202.31 angstrom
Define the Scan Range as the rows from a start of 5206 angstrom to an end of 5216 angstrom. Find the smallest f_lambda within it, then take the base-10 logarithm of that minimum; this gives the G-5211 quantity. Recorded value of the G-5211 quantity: 0.79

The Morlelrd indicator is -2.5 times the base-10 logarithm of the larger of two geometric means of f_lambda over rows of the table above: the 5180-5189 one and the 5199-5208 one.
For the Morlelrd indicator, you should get -2.12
